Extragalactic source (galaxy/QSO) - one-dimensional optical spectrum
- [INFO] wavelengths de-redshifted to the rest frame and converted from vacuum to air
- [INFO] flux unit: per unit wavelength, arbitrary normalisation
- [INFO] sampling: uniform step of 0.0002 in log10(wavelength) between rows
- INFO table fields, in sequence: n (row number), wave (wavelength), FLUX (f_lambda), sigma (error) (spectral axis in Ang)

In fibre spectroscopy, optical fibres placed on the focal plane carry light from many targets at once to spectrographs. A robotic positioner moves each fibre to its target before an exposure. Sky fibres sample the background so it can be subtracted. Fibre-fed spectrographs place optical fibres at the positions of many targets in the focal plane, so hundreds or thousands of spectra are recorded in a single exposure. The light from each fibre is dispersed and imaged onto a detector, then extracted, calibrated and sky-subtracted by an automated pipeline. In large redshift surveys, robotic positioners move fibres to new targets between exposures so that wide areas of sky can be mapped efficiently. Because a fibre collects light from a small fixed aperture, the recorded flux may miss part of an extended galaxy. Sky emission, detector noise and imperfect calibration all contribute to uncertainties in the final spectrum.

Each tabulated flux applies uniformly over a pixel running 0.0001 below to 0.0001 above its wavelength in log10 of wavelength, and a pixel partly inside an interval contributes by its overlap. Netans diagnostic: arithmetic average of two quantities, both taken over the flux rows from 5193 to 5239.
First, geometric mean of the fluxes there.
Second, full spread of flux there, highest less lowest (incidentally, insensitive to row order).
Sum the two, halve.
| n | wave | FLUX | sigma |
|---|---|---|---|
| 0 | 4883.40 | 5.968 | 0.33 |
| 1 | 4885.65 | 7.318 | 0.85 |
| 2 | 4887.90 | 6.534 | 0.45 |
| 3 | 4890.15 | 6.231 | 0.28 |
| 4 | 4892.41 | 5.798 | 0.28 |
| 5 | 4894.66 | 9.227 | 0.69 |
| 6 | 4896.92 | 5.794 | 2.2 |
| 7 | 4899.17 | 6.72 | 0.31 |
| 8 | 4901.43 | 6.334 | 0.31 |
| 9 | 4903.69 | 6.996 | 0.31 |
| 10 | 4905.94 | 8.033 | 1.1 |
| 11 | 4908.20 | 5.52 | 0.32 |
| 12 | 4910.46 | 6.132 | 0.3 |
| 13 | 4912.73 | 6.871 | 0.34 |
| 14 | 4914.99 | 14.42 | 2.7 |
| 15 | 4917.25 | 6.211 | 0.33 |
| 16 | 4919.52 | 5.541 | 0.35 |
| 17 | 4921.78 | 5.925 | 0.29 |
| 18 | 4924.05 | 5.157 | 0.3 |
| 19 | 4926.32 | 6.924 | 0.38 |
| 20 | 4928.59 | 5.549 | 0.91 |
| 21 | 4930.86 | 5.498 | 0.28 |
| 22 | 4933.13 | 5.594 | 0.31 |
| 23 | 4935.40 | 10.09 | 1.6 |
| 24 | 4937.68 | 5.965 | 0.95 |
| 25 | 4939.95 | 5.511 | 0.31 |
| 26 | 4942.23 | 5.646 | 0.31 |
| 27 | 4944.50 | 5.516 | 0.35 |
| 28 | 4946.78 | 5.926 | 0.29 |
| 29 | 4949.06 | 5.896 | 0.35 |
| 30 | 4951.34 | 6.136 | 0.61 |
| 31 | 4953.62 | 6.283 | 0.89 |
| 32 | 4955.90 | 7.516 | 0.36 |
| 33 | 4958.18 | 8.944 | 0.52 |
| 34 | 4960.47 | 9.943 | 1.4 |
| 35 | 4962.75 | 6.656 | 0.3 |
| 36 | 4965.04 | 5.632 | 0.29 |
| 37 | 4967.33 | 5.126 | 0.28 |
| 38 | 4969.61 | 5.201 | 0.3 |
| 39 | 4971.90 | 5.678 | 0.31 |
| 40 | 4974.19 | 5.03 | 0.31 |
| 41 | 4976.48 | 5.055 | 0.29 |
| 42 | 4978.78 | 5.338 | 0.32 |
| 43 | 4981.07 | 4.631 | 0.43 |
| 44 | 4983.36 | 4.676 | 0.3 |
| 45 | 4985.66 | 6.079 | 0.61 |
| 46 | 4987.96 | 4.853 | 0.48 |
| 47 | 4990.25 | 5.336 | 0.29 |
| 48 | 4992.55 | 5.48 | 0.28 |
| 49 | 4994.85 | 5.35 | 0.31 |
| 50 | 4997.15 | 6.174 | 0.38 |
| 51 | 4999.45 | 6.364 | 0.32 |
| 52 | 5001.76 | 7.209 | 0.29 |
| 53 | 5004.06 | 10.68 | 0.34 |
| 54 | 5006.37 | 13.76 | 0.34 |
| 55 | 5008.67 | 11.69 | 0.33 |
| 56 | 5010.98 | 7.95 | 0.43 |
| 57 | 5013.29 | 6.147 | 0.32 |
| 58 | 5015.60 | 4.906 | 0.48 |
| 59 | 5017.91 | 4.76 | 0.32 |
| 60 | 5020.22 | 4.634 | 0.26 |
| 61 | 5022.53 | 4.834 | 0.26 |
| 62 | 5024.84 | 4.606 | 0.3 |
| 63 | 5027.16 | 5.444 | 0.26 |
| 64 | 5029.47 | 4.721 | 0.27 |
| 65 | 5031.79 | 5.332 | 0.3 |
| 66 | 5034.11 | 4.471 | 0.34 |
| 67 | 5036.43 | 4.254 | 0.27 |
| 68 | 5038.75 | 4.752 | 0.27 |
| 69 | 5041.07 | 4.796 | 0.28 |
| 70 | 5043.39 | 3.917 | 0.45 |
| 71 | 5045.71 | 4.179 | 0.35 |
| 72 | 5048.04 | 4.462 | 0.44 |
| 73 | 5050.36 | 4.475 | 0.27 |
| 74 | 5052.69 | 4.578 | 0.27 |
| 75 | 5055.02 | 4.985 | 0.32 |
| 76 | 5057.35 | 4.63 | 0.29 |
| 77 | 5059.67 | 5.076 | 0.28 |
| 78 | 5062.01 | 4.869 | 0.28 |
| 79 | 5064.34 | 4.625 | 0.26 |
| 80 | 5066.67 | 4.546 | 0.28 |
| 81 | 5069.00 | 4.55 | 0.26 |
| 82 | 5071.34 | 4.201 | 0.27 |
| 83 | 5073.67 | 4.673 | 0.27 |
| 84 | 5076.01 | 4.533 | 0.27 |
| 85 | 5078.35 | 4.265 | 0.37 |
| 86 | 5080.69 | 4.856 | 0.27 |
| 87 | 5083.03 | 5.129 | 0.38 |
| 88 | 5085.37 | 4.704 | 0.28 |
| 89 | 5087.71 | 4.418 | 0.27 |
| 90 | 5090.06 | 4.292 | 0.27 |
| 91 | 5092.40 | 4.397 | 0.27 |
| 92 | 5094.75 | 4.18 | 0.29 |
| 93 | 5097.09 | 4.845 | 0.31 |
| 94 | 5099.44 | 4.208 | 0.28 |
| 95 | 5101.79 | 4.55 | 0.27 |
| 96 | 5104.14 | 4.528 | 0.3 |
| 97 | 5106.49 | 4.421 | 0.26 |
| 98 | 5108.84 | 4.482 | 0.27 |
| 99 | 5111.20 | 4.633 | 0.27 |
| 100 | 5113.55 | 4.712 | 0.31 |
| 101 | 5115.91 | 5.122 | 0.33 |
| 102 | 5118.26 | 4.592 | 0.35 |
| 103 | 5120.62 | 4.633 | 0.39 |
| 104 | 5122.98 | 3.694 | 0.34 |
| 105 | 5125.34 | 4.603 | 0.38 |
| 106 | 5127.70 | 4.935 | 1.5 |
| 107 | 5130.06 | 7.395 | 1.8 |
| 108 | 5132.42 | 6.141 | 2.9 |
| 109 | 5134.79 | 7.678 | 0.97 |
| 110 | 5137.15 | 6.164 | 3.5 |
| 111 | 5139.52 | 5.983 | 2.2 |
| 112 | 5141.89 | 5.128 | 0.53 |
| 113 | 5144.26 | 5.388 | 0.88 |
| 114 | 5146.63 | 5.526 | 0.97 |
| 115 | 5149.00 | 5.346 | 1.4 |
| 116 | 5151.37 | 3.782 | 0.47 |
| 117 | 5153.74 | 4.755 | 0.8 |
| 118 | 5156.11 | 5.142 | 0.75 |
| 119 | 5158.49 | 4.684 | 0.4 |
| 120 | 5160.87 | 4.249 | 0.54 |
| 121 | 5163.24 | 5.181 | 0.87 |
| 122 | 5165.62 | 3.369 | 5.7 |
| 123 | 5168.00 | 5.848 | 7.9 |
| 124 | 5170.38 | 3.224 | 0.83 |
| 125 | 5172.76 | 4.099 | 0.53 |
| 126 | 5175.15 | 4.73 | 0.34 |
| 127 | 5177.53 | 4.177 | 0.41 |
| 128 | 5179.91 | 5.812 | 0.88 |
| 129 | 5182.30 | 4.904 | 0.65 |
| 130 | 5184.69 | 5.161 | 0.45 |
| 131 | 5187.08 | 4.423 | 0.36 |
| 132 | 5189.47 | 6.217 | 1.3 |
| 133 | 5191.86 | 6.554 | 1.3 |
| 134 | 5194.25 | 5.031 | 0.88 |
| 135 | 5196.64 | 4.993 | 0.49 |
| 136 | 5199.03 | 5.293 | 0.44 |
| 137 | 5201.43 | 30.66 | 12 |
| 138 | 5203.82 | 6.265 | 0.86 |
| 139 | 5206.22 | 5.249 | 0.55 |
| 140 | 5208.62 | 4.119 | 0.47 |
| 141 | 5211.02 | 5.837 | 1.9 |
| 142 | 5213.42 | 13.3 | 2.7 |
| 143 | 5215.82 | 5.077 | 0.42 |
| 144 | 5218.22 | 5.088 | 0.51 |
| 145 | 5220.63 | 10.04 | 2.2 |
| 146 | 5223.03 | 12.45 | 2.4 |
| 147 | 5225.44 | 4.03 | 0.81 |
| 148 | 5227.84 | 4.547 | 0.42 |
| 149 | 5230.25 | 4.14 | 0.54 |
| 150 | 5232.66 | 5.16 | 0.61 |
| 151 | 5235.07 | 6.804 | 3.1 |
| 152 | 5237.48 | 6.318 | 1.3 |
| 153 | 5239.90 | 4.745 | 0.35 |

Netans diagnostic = 16.5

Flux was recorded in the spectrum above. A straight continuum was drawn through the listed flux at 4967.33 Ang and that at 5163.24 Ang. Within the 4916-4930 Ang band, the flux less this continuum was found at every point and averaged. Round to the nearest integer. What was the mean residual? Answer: 1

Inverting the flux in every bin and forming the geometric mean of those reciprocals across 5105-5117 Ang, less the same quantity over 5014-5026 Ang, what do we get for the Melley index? 0.004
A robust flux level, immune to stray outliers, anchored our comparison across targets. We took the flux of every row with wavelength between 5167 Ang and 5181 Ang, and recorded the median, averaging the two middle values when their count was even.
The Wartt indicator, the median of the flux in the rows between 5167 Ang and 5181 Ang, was 4.5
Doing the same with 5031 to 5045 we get 4.6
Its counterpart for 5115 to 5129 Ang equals 4.6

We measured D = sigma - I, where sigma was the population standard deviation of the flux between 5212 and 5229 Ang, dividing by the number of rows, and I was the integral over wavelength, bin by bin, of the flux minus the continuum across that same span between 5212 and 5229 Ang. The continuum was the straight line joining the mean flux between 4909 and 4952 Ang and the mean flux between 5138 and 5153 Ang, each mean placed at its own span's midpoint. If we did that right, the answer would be -48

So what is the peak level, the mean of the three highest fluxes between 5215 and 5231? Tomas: 9.2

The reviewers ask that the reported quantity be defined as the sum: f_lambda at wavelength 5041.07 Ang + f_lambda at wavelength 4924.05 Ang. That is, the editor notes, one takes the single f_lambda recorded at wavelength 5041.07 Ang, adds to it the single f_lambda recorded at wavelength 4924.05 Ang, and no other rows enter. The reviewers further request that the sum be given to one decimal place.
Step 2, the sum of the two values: 10.0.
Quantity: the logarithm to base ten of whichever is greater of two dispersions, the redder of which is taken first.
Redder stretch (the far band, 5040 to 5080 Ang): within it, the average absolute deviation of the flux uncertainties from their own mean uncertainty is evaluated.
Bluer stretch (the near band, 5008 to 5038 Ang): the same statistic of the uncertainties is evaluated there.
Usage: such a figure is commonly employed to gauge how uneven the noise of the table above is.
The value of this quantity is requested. -1.32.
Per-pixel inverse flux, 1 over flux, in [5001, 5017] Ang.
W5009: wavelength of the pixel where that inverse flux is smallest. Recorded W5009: 5006.37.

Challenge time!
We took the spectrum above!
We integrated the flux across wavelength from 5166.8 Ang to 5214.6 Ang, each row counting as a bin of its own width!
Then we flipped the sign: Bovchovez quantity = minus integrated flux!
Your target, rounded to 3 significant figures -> -325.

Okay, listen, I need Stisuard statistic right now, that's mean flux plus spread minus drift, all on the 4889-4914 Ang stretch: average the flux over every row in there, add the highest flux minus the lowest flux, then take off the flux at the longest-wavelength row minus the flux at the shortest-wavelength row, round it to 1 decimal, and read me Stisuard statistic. 9.8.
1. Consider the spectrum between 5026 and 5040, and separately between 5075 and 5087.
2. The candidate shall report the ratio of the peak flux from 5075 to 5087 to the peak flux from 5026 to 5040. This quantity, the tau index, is 0.94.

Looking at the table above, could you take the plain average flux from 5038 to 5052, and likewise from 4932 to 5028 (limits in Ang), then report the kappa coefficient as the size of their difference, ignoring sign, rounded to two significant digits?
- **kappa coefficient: 2.0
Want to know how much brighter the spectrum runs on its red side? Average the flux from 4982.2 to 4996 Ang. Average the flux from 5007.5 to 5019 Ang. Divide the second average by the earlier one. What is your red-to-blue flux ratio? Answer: 1.34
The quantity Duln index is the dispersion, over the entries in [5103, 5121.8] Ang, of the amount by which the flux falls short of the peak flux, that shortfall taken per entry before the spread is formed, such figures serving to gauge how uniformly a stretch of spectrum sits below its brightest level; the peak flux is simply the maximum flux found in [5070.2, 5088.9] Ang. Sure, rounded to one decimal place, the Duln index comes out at 0.2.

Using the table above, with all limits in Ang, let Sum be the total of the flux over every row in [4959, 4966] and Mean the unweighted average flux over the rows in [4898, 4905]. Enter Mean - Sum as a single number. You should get -15.5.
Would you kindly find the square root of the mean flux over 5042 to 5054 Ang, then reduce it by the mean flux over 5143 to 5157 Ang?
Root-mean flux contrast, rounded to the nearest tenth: -2.9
